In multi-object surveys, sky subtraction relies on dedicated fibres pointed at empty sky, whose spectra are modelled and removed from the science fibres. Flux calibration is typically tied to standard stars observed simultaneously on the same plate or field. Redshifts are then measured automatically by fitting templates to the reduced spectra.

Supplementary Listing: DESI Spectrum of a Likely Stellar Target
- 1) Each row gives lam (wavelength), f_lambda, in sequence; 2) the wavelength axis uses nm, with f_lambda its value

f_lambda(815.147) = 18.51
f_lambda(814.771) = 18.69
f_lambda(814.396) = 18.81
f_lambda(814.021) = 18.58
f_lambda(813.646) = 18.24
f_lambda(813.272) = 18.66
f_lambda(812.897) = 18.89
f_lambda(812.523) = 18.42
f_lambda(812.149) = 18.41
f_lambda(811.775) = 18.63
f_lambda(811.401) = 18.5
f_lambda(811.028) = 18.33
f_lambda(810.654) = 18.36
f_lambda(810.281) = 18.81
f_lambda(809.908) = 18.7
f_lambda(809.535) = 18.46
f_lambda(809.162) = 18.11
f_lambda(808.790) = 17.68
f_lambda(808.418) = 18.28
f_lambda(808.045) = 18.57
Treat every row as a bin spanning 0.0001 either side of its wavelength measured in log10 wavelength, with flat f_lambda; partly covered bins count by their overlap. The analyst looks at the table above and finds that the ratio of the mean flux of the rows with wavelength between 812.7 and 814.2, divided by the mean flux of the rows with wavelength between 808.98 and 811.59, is 1.01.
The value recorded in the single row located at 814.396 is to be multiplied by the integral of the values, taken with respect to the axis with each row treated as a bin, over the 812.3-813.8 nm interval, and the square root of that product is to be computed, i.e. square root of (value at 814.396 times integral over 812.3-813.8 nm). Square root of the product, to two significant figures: 23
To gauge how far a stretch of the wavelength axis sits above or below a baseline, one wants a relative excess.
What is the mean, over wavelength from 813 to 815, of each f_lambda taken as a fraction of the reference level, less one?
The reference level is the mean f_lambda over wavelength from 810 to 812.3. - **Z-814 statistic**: 0.005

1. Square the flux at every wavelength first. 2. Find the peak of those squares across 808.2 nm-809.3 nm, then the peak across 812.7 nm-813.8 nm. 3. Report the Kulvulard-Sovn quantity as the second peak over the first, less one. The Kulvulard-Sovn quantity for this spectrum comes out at 0.068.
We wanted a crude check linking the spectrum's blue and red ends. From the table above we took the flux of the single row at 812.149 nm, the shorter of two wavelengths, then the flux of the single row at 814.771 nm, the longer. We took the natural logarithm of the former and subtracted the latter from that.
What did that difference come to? -15.8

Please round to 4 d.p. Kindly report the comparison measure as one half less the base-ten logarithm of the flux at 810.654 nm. -0.7639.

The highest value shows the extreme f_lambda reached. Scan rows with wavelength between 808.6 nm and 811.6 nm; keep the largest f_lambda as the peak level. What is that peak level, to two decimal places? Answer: 18.81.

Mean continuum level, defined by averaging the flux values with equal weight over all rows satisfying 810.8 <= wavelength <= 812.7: 18.5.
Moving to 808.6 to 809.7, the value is 18.1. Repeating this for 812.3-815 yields 18.6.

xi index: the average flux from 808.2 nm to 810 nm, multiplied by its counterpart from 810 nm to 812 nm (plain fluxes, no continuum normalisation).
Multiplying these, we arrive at 338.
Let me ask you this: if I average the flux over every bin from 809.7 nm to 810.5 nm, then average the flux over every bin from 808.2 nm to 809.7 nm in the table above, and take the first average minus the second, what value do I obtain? 0.6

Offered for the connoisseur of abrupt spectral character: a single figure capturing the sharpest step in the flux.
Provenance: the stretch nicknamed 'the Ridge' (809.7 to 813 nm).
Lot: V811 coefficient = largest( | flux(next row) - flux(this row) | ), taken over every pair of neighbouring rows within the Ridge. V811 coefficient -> 0.470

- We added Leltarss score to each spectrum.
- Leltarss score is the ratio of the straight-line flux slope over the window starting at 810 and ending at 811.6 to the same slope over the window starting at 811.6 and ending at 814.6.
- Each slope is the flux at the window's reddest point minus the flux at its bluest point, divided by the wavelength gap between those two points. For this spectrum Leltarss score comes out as -4.0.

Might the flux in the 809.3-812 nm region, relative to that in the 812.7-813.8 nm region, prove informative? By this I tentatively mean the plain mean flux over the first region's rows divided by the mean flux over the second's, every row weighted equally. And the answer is 1.00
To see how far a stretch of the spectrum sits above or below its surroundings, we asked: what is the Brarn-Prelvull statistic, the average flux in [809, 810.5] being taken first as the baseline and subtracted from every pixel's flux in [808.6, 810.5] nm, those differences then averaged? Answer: -0.17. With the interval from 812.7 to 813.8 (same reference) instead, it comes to 0.08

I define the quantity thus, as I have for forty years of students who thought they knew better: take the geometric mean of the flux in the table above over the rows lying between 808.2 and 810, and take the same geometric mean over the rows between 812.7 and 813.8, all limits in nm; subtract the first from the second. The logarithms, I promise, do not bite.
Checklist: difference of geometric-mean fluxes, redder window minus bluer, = 0.4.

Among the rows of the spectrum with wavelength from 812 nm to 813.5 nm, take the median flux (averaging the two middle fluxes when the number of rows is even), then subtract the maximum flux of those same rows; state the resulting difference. -0.35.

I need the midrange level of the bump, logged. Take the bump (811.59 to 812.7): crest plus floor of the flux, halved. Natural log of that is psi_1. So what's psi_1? 2.92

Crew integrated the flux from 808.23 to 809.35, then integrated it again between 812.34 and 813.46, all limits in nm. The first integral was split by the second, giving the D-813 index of 1.0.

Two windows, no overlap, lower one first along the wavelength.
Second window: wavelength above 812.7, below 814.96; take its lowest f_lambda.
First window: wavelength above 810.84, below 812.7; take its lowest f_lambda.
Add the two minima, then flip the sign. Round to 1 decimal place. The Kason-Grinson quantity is -36.6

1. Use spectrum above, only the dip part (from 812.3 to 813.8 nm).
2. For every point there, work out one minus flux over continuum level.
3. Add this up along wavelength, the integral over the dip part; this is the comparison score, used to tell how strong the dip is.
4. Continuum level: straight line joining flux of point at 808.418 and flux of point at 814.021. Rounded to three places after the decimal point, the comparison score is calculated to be -0.002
